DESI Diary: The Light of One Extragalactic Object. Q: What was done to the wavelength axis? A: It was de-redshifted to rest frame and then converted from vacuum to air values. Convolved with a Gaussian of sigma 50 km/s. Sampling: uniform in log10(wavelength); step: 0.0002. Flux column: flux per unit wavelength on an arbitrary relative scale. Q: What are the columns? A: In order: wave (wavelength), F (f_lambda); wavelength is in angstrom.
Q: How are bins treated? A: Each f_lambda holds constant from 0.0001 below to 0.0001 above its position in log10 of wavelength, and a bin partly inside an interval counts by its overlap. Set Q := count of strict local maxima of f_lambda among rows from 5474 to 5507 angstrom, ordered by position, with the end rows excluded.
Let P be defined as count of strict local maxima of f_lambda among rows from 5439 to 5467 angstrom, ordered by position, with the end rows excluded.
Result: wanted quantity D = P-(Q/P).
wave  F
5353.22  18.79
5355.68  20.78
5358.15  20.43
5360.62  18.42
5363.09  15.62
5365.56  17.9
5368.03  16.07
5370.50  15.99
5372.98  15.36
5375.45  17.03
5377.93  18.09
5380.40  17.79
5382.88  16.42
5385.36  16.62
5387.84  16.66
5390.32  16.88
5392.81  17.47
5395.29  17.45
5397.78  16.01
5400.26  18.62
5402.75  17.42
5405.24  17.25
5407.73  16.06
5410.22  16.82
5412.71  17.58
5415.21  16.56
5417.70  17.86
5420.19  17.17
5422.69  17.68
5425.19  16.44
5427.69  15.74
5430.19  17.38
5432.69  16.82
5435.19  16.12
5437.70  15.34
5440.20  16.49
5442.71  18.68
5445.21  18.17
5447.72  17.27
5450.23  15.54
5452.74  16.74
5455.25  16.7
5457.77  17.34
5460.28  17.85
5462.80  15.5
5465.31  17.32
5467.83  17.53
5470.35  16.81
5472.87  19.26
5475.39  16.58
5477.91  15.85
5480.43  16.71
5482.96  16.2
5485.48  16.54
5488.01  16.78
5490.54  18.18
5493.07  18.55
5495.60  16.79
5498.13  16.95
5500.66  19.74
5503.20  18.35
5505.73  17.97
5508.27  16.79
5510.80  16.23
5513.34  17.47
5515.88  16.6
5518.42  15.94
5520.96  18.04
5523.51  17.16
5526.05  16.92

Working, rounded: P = 3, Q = 3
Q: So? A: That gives 2.0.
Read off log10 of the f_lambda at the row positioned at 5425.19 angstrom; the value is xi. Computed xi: 1.22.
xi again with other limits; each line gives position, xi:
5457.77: 1.24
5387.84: 1.22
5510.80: 1.21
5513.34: 1.24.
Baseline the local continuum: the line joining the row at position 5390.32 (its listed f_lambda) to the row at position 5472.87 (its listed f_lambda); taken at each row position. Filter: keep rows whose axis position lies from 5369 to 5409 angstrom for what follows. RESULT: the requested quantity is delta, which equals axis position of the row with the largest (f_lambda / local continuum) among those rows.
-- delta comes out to 5377.93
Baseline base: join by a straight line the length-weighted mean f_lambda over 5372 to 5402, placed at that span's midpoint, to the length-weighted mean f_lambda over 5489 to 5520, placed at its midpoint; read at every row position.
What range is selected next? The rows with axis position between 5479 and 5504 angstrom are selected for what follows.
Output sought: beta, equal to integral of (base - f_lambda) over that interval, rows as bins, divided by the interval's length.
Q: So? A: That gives -0.03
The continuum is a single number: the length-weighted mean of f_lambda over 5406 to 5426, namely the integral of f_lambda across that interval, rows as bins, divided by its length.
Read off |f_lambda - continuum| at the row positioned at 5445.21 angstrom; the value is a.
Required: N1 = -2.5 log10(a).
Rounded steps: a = 1.1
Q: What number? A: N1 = -0.1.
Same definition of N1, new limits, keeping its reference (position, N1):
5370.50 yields -0.1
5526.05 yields 2.3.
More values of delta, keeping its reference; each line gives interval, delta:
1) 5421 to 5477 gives 5442.71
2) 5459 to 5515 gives 5472.87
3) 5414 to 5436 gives 5417.70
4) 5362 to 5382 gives 5365.56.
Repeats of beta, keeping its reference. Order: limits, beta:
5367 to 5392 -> 0.32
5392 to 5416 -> -0.01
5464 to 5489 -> 0.41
